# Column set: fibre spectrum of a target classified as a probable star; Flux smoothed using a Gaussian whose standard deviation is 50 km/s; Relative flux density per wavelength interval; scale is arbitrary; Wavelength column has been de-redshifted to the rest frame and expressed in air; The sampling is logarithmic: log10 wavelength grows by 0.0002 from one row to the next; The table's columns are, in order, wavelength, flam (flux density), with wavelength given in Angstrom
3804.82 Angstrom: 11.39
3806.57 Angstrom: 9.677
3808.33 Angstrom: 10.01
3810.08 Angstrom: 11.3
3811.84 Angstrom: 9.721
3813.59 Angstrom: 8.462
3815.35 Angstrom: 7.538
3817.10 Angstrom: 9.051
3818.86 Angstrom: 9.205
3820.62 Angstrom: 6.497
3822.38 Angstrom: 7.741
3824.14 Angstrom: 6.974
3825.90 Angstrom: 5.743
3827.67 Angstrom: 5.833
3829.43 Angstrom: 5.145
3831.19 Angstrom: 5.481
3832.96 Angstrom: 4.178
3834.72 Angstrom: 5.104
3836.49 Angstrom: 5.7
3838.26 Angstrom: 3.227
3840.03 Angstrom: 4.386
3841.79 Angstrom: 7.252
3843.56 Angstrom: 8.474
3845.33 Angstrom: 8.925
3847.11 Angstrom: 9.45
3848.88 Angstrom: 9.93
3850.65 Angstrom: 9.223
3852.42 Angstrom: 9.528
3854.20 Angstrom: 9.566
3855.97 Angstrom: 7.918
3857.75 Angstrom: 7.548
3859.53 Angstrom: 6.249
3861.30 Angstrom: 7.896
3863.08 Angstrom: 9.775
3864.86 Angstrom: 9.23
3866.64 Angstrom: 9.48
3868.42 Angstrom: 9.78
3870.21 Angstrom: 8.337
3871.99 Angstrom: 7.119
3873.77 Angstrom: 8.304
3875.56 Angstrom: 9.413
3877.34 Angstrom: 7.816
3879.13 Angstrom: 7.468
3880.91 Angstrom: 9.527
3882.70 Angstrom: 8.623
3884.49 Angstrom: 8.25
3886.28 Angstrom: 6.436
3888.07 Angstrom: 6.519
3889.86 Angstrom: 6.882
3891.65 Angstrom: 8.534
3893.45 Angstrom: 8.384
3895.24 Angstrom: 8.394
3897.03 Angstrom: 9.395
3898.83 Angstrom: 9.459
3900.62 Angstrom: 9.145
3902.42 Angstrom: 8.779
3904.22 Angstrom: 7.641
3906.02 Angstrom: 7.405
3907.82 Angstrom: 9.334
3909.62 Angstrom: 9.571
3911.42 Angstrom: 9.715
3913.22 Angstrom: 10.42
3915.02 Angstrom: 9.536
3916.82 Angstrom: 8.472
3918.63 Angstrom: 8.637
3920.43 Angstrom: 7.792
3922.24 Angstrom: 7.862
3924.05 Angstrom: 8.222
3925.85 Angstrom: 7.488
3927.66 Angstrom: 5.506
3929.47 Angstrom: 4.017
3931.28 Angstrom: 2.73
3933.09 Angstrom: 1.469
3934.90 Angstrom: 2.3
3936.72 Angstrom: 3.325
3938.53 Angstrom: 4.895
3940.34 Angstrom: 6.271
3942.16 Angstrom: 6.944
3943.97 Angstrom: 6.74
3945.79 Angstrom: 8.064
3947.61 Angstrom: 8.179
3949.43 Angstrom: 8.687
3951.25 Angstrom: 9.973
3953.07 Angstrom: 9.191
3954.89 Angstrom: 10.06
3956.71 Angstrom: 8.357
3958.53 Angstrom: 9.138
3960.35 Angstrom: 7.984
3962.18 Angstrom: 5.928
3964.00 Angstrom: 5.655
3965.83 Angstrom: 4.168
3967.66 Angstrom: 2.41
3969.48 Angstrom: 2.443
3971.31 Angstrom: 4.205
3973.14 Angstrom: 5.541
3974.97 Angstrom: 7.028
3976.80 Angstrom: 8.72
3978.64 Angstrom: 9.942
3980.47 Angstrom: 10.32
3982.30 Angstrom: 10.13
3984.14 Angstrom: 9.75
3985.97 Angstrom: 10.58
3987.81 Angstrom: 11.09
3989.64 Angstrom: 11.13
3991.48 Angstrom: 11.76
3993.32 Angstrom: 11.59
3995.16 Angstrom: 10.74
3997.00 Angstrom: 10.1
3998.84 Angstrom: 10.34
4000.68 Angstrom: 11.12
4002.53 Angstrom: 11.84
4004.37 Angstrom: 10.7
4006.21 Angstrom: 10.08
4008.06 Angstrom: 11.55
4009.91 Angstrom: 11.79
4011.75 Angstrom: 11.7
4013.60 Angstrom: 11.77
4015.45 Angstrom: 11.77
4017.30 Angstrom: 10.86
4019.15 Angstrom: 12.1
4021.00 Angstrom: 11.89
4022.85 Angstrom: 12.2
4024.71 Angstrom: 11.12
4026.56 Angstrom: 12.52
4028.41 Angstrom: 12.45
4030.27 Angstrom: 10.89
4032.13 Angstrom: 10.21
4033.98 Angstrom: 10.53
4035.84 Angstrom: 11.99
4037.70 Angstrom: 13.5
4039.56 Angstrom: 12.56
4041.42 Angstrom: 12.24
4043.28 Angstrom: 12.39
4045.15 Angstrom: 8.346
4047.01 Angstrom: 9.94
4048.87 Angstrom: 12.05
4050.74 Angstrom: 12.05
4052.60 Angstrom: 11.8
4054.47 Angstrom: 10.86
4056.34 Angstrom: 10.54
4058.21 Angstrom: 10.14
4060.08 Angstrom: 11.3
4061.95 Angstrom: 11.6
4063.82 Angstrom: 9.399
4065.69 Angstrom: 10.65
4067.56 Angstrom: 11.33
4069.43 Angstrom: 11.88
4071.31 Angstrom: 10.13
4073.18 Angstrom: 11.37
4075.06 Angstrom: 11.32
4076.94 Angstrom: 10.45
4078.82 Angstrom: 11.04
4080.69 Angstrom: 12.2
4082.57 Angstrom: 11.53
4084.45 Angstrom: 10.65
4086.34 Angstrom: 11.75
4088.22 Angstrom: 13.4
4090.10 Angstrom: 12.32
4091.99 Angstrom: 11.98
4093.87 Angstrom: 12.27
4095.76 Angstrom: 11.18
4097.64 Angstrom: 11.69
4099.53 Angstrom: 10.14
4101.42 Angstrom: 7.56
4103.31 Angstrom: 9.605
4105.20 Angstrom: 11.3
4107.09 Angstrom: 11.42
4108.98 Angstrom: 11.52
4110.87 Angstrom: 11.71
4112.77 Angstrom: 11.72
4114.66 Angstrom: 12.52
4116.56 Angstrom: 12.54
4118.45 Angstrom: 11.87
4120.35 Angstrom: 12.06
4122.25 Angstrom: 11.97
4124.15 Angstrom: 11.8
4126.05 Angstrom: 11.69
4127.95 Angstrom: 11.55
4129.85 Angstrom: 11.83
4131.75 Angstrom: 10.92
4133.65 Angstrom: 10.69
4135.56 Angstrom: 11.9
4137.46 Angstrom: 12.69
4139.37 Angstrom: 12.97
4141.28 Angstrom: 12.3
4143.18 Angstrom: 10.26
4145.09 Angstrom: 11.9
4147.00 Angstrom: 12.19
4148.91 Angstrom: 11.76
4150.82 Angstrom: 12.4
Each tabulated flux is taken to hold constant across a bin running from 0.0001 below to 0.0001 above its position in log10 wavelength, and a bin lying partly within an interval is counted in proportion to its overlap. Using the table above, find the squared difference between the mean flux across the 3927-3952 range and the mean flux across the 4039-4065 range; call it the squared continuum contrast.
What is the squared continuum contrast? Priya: 30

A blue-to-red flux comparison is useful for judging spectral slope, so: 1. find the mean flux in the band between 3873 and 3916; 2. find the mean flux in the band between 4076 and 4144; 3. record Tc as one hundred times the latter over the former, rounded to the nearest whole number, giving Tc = 135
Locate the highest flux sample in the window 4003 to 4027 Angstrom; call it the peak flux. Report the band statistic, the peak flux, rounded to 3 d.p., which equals 12.520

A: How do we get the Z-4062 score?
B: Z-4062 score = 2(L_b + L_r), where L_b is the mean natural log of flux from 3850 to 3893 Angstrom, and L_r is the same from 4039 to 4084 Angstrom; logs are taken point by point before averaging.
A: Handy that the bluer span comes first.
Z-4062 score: 9.0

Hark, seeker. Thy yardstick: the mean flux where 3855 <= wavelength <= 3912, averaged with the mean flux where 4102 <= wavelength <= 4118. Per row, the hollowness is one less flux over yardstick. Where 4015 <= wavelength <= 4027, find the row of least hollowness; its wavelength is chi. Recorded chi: 4026.56 Angstrom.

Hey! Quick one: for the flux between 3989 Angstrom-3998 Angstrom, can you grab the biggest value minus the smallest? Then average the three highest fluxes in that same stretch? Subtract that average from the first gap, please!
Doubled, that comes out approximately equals -20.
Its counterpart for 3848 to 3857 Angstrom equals -15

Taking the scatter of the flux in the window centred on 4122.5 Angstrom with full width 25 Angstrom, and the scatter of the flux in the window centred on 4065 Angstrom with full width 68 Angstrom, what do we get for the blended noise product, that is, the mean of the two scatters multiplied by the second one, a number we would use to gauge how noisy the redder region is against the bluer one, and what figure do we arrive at 0.8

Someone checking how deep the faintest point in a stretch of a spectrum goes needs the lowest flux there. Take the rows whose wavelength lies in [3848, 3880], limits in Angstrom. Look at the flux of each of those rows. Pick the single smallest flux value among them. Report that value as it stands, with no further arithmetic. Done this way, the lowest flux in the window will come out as 6.249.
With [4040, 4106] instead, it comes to 7.56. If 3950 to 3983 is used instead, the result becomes 2.41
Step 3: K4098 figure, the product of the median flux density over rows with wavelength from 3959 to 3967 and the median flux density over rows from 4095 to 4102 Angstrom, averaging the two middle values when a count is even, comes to 62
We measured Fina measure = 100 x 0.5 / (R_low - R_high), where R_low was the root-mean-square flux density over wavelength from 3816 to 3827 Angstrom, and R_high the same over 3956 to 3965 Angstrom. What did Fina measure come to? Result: 487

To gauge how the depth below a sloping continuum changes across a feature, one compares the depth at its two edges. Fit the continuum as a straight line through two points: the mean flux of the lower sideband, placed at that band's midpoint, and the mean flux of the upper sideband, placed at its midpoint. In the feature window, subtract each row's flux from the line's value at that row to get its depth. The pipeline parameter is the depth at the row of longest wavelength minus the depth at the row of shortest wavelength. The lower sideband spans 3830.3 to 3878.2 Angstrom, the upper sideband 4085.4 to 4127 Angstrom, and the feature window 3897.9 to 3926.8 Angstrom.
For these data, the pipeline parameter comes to 2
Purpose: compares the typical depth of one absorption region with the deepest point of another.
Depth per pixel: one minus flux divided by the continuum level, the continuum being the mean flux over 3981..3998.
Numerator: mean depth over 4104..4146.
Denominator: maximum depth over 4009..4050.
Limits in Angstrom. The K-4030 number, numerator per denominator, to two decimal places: -0.42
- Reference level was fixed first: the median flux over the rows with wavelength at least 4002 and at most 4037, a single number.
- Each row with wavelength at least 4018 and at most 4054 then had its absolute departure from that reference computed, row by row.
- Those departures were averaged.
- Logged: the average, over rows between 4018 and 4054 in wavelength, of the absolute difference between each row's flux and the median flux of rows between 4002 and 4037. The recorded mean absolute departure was 0.9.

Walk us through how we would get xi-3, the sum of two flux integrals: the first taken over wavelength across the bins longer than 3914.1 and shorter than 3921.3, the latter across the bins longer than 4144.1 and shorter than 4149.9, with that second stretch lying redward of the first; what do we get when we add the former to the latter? 131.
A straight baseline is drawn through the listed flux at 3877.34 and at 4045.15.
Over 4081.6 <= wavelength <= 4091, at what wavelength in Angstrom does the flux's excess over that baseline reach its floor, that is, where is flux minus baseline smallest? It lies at 4084.45 Angstrom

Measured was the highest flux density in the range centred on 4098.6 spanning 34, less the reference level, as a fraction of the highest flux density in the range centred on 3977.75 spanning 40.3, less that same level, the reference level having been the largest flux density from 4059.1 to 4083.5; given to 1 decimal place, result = -2.7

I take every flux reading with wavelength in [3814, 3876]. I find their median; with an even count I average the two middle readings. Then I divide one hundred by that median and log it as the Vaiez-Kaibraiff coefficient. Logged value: 13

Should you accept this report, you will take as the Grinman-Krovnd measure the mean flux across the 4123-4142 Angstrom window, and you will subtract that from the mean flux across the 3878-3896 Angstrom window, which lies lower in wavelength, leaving -3.9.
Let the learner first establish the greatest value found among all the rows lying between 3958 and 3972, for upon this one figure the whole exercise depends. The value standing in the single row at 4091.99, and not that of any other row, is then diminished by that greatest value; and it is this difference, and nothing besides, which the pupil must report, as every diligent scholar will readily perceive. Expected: 2.8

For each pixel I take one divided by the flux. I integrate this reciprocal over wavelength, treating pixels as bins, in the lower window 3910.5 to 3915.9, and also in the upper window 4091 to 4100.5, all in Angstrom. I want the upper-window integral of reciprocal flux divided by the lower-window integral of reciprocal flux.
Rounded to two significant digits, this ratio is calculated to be 1.5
